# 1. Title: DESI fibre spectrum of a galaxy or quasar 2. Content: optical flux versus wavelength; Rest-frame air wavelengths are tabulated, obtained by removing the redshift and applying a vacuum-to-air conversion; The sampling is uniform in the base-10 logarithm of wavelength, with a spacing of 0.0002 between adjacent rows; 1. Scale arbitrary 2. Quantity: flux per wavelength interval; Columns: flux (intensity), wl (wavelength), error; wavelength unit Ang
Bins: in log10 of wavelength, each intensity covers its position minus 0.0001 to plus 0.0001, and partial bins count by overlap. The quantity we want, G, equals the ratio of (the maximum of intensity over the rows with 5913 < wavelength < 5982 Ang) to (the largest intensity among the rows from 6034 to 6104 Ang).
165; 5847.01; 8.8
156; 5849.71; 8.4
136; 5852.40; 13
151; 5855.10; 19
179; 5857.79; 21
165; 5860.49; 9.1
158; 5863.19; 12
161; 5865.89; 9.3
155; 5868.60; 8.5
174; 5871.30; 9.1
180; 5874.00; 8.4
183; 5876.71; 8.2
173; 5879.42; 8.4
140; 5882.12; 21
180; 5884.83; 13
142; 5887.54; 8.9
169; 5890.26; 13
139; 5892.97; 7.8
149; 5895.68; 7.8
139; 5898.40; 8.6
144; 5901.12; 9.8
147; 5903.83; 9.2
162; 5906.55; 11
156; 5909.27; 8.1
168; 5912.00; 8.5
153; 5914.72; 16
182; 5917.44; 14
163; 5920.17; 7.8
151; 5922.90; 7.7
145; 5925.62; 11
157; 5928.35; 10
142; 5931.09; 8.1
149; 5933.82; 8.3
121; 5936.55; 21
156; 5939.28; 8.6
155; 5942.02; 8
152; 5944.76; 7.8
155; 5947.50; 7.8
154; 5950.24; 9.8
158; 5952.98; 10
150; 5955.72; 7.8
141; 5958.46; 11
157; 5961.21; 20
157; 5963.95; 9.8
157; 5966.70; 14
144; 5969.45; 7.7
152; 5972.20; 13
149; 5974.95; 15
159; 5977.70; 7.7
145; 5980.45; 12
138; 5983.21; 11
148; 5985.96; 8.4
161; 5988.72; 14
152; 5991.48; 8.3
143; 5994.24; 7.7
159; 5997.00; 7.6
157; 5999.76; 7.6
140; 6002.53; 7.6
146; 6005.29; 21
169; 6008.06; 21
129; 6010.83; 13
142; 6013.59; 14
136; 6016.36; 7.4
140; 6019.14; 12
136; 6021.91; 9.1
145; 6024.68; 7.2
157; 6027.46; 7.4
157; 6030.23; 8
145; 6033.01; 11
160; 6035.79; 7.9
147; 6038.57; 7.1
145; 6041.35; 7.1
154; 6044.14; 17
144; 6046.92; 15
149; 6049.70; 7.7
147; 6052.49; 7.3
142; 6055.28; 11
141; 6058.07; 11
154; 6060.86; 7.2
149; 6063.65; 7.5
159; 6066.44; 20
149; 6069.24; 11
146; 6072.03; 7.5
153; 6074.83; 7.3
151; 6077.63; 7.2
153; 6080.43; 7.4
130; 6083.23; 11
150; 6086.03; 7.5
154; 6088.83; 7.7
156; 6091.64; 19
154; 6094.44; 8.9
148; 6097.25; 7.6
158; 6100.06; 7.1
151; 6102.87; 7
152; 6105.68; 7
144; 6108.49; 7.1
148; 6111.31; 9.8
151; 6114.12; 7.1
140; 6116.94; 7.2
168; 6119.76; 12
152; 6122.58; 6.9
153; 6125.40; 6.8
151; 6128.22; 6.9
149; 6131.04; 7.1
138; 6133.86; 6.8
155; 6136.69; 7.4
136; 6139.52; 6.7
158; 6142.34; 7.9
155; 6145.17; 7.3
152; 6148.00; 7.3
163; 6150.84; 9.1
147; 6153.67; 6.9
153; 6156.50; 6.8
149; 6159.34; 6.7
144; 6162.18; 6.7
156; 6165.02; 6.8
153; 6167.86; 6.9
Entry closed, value 1.14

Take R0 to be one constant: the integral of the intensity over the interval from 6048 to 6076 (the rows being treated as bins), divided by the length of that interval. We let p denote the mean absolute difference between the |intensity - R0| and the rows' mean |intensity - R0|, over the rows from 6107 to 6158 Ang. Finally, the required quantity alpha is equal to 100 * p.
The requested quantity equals 411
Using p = 4.1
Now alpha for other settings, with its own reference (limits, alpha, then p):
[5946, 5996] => 293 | 2.9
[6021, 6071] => 309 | 3.1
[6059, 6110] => 302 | 3.0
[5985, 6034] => 397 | 4.0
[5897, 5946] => 663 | 6.6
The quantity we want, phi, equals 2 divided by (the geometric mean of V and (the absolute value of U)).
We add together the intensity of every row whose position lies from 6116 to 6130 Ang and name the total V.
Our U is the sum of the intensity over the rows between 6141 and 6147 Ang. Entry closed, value 0.0041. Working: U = 313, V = 764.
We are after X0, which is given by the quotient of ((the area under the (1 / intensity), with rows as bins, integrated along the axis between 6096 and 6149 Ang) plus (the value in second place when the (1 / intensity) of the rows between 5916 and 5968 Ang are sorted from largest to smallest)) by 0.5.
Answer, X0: 0.720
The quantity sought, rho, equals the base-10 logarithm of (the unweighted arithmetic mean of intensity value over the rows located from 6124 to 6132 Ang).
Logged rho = 2.18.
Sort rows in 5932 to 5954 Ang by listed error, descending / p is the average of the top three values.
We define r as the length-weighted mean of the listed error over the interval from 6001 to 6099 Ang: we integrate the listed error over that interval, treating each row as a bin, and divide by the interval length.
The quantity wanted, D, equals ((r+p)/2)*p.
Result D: 164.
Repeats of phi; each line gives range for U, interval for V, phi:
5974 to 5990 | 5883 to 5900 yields 0.0022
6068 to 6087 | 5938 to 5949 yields 0.0025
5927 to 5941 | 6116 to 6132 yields 0.0025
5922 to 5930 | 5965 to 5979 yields 0.0034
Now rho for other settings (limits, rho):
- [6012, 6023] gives 2.14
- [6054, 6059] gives 2.15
